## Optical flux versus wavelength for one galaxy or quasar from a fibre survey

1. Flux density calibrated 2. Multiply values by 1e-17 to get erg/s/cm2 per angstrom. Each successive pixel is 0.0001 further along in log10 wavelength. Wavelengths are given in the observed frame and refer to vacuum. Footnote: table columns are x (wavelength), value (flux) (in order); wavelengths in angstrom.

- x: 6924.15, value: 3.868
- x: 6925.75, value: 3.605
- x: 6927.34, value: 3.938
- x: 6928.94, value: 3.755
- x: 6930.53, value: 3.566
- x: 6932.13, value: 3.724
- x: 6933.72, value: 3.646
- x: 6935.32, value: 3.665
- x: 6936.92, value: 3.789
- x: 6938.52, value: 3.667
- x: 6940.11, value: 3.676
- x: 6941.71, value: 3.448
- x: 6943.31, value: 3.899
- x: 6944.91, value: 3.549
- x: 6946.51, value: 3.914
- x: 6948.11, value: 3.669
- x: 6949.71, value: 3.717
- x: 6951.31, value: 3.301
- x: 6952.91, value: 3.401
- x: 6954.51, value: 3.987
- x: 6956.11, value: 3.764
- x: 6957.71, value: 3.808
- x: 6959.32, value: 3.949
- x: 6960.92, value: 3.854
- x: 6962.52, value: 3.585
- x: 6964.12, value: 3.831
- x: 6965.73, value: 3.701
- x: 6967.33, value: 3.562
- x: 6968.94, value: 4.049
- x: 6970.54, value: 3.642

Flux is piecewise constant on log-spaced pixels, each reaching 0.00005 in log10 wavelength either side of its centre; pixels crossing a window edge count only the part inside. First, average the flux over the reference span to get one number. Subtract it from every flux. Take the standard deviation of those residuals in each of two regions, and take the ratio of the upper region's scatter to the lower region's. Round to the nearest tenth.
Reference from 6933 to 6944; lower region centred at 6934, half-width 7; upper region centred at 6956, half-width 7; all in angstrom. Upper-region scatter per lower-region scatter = 2.2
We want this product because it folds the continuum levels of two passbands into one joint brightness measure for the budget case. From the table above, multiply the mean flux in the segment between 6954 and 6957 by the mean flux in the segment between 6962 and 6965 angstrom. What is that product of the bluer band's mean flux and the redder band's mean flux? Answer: 14.4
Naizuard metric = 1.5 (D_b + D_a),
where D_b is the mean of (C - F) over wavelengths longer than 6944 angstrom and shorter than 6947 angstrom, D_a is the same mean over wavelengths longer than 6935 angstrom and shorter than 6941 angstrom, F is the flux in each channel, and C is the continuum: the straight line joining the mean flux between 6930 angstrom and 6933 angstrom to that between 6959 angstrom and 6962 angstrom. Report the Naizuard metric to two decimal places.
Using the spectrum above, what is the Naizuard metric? 0.07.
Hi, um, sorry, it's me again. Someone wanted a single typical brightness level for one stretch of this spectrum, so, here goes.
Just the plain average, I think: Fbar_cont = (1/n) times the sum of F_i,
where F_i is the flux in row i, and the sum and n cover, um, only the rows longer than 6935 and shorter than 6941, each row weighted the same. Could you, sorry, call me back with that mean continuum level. 3.699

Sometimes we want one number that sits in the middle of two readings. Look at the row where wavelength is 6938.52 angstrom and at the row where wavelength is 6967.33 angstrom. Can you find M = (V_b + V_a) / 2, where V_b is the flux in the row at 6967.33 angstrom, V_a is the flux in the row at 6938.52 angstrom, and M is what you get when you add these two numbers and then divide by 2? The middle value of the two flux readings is 3.61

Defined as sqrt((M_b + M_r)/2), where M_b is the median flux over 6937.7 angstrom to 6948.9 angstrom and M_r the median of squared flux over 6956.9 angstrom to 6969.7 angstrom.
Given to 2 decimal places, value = 3.02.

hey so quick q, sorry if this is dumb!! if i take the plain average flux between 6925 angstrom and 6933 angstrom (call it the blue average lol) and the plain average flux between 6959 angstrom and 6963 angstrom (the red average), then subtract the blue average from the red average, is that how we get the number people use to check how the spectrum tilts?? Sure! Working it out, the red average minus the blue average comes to 0.08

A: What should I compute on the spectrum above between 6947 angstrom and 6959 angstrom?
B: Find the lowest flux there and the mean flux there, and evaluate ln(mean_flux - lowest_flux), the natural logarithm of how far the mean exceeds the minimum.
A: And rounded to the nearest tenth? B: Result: -1.0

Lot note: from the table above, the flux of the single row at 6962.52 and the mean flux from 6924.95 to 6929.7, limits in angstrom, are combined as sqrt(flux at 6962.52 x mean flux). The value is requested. 3.67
